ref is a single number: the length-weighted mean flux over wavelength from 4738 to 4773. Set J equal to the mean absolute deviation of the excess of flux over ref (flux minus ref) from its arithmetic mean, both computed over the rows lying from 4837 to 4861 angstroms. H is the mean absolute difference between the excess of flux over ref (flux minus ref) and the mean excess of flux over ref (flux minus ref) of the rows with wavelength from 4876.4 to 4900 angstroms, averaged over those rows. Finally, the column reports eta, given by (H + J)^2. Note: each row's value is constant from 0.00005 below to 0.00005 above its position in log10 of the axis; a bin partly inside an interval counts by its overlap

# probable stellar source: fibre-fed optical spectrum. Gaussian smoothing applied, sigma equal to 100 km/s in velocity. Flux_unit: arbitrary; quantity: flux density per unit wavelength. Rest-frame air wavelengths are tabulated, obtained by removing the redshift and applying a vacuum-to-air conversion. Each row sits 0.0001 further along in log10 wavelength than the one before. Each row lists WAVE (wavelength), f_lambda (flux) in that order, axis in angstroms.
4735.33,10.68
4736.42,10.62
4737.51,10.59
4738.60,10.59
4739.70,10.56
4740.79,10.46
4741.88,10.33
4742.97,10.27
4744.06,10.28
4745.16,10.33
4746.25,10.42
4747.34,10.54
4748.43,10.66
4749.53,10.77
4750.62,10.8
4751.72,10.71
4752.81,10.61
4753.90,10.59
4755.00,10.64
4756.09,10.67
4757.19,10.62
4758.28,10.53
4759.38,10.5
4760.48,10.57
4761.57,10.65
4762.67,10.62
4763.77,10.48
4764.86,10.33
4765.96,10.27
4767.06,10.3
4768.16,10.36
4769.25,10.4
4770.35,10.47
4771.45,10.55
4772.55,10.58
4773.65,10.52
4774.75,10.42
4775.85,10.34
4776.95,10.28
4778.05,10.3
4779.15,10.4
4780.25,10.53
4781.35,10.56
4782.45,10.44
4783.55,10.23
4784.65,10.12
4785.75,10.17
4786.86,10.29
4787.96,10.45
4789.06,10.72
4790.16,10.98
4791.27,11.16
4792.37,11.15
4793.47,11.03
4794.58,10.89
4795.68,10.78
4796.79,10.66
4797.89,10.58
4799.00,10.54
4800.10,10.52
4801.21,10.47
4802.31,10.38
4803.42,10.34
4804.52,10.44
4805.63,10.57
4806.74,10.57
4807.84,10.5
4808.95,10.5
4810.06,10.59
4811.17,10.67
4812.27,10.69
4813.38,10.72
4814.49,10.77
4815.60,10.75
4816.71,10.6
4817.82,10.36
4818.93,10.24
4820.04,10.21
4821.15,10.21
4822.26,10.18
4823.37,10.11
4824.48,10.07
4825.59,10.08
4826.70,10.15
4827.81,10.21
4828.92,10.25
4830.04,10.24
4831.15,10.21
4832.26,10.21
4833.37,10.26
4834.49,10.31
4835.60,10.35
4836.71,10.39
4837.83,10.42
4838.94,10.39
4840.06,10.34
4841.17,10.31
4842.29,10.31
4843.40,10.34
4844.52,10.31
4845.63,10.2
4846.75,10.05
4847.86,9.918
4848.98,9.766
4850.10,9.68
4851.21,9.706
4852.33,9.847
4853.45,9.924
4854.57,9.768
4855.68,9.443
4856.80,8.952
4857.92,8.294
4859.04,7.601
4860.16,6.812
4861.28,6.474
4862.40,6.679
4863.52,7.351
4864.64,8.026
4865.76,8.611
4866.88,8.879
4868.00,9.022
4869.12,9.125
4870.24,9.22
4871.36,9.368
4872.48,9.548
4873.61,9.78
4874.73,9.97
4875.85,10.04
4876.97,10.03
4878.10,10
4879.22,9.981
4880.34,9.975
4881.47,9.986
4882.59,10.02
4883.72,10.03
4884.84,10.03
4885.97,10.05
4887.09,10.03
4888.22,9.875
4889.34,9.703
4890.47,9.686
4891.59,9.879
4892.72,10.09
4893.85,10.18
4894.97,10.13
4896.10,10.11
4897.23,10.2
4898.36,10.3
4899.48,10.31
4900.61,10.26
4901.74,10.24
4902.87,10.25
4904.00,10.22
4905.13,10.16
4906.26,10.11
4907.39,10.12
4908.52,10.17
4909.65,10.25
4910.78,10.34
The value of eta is 0.61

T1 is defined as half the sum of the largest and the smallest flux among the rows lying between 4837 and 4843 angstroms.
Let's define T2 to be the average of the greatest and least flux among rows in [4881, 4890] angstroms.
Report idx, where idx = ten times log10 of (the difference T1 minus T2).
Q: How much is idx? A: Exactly -3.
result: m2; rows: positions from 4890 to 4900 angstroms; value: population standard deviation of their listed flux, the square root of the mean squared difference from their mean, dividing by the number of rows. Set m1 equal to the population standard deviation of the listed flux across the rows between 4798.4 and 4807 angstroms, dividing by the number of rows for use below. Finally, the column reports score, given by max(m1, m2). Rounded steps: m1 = 0.08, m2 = 0.19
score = 0.19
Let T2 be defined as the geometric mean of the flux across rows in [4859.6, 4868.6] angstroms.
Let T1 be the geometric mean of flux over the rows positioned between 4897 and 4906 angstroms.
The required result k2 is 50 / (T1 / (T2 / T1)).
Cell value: 3.7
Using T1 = 10.2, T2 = 7.7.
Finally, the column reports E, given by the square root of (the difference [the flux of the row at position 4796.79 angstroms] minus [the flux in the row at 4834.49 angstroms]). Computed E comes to 0.59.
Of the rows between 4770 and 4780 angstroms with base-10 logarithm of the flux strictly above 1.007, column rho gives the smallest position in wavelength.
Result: 4770.35 angstroms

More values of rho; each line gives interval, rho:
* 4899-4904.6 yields 4899.48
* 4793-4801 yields 4793.47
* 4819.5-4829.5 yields 4820.04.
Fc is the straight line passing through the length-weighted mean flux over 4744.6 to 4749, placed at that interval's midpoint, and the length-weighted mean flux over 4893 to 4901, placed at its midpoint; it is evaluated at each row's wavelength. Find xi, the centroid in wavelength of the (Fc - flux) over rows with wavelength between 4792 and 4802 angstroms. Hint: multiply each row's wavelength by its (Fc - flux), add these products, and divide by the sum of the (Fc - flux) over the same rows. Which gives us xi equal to 4795.0 angstroms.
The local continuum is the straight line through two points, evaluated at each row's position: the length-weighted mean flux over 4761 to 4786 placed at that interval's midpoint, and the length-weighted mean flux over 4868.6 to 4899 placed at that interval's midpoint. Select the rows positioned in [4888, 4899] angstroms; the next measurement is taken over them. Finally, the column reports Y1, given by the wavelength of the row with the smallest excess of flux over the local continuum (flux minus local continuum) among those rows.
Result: 4890.47 angstroms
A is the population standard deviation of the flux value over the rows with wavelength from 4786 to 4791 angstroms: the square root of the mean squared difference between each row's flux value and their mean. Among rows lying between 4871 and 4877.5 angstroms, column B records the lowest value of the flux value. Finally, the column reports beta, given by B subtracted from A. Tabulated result -9.1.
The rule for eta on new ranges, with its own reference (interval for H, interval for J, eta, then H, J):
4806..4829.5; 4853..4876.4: 1.34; 0.223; 0.94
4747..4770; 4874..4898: 0.04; 0.121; 0.09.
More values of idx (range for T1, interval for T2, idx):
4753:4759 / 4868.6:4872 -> 1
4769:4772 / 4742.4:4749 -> -20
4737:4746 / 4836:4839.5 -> -16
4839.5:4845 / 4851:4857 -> -1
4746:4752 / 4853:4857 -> 1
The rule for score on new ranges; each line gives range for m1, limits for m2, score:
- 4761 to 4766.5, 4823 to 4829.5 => 0.15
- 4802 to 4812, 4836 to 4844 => 0.10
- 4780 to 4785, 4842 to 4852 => 0.26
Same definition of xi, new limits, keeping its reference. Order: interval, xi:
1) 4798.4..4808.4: 4803.8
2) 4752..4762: 4757.0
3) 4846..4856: 4851.8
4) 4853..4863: 4859.7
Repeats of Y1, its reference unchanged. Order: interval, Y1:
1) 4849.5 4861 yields 4860.16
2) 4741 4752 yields 4742.97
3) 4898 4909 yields 4906.26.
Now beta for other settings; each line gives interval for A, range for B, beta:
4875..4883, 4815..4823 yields -10.2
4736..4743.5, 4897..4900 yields -10.1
